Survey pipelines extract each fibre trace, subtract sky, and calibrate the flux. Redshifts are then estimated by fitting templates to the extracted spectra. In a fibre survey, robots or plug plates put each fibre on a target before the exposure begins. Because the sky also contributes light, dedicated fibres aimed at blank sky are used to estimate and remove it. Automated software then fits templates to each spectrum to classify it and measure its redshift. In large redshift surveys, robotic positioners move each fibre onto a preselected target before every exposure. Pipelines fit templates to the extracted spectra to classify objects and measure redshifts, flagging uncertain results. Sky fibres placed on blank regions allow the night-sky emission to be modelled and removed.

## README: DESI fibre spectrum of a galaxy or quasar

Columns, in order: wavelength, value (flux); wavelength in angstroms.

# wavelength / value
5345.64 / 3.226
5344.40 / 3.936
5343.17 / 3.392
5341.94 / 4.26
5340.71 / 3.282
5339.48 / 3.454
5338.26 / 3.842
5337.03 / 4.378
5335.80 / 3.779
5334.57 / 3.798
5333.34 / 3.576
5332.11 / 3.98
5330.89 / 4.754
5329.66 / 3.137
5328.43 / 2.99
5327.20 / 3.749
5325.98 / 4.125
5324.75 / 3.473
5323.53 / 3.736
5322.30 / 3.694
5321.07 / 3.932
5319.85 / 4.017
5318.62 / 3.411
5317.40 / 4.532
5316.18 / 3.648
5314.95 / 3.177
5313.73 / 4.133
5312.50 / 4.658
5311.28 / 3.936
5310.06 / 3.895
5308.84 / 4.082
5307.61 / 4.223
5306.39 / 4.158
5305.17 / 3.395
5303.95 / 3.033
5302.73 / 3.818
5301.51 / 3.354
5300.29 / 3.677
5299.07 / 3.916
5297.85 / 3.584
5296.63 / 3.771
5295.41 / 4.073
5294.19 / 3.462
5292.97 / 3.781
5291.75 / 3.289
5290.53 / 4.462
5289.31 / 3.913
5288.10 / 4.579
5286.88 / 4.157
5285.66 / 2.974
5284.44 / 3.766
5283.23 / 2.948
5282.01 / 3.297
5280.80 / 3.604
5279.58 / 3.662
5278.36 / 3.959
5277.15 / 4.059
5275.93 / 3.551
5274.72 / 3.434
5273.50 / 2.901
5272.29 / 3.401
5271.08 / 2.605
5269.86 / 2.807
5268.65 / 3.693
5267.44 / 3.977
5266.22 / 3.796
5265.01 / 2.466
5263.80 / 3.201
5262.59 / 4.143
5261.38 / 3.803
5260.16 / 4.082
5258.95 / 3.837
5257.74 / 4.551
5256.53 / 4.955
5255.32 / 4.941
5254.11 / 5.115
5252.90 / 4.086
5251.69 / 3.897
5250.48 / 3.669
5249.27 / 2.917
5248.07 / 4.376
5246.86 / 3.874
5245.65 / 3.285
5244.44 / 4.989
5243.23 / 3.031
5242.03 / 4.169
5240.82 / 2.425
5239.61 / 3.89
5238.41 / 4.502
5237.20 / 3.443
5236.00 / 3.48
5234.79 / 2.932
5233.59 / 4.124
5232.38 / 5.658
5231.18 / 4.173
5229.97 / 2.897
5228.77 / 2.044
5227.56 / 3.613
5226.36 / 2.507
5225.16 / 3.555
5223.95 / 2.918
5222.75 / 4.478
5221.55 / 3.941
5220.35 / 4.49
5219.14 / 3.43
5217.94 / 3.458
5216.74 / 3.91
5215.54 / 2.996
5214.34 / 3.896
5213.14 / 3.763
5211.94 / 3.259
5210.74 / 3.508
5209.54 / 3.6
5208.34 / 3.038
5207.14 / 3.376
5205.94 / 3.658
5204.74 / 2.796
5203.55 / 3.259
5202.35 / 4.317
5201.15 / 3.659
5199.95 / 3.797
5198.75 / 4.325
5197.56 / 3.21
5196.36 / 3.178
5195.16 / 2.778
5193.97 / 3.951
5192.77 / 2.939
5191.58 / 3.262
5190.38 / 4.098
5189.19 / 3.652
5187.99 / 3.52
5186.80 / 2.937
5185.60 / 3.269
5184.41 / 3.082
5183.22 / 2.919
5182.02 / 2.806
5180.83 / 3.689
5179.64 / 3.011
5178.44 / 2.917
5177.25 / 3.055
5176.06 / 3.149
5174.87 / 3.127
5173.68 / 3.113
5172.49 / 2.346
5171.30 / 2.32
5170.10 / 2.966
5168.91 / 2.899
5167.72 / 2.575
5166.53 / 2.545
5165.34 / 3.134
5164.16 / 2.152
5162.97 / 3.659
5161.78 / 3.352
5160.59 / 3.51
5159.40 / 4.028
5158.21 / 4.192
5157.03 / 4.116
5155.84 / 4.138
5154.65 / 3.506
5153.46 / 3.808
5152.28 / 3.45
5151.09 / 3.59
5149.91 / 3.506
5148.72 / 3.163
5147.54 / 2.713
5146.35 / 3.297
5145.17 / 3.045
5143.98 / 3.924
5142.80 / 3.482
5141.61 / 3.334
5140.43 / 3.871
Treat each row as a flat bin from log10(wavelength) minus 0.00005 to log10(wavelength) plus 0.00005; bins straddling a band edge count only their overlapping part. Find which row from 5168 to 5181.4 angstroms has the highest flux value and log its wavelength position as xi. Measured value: 5180.83 angstroms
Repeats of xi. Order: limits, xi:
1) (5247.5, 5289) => 5254.11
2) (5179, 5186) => 5180.83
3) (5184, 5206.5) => 5198.75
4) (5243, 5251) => 5244.44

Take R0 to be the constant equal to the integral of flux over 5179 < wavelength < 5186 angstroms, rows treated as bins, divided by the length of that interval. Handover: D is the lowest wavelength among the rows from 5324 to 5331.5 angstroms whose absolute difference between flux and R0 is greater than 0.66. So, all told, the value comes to 5325.98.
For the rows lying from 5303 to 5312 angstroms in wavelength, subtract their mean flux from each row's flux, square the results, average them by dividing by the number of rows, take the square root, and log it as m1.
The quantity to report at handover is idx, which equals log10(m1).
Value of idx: -0.39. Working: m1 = 0.41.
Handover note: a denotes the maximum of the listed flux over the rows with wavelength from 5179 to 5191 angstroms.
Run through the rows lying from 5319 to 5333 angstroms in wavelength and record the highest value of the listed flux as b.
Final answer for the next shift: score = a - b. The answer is -0.7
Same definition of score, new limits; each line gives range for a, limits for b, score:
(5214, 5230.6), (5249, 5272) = -0.6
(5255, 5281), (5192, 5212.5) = 0.6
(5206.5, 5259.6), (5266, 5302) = 1.1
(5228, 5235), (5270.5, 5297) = 1.1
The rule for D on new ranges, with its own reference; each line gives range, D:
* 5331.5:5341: 5332.11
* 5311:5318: 5311.28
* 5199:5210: 5199.95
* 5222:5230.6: 5222.75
